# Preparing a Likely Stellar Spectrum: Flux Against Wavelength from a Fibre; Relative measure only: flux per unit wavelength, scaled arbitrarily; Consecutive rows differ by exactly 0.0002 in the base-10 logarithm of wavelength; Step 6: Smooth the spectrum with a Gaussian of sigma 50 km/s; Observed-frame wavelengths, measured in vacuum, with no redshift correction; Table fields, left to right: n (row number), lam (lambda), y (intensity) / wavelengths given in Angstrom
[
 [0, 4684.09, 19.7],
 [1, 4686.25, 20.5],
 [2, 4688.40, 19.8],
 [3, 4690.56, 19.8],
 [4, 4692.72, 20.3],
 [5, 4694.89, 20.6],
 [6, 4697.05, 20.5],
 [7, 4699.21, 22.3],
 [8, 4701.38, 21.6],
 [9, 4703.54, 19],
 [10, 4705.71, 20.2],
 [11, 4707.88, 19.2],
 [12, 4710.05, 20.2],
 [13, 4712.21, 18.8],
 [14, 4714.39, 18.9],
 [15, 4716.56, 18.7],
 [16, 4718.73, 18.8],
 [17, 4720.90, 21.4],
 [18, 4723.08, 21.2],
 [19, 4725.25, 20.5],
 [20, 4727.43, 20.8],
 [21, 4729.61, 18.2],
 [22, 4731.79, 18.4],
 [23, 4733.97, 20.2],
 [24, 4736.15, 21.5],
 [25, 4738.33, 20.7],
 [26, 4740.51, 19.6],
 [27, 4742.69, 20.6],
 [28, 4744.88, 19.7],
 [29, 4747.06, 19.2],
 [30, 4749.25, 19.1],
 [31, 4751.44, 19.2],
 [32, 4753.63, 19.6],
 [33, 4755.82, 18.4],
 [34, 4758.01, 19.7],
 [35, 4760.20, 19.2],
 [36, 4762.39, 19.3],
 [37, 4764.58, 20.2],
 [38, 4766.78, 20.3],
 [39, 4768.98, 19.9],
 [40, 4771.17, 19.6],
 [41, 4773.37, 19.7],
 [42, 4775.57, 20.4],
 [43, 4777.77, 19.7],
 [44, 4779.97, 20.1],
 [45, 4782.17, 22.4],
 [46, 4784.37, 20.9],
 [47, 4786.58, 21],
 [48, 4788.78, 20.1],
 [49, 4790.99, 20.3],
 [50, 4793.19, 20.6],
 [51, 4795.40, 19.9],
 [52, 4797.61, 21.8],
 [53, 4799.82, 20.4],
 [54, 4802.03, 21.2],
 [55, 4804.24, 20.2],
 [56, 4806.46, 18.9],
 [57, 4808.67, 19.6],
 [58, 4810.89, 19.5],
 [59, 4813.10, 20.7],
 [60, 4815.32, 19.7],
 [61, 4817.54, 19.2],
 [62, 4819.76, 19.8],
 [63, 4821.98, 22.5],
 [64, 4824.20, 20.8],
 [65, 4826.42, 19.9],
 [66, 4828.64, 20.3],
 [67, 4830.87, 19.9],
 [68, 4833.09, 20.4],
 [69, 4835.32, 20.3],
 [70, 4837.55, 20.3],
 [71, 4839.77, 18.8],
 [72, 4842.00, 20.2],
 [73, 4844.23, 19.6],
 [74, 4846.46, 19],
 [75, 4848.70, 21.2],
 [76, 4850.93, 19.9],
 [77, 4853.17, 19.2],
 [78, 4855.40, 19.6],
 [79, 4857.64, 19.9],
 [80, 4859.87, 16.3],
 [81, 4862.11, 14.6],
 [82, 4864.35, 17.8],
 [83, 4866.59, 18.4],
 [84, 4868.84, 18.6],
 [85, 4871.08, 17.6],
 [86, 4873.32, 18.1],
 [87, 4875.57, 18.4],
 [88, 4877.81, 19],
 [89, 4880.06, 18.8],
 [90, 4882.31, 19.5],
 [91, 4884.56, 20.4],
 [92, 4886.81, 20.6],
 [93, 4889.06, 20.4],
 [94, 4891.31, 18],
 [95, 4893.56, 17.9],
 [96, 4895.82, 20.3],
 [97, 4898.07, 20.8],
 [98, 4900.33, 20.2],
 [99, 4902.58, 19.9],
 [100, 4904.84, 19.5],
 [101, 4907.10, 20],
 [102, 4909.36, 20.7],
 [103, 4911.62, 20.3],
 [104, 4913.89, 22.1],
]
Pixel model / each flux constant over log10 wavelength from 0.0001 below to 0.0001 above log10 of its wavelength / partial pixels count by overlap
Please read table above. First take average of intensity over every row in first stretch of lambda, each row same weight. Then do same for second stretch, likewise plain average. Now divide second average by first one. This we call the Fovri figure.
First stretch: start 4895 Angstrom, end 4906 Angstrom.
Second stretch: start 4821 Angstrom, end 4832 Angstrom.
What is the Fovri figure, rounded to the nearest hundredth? 1.03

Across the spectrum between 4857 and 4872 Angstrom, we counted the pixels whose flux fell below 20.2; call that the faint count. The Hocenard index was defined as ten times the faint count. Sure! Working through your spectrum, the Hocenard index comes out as 70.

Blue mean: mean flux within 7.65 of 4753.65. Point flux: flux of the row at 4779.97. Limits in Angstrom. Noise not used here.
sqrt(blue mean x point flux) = 19.6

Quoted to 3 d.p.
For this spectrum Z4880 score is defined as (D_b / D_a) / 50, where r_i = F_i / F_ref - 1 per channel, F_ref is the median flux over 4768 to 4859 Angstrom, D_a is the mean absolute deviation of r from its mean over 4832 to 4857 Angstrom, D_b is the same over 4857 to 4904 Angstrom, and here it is 0.043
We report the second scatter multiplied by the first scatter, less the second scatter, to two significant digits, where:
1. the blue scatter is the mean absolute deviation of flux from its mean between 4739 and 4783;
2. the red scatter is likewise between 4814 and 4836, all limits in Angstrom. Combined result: -0.27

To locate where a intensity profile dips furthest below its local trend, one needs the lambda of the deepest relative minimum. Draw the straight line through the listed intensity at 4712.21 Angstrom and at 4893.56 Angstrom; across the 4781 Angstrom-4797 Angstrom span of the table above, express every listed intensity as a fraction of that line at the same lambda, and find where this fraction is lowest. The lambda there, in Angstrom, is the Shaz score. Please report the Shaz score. 4795.40 Angstrom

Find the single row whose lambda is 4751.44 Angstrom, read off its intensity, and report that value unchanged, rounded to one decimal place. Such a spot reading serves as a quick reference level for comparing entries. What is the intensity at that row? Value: 19.2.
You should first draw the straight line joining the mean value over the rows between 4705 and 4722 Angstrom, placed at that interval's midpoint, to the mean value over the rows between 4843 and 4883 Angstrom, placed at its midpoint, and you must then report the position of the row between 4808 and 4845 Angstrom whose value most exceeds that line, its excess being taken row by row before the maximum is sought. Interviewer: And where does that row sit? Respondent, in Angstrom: 4821.98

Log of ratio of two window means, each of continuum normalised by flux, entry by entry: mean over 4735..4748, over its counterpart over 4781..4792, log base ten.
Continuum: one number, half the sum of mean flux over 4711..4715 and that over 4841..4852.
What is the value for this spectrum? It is 0.015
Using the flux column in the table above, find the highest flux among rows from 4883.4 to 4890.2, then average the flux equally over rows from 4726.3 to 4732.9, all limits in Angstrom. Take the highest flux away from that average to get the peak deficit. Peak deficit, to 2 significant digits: -1.5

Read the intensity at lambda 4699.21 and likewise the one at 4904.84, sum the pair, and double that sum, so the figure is 83.6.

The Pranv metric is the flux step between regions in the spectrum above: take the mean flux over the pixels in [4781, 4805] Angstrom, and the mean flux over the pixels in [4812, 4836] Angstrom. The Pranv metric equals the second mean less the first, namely -0.5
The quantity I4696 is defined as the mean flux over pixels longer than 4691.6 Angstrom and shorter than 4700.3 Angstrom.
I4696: 20.9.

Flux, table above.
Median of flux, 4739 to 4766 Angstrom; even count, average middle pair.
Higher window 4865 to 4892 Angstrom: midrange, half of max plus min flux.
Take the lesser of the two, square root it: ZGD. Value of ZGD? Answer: 4.37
